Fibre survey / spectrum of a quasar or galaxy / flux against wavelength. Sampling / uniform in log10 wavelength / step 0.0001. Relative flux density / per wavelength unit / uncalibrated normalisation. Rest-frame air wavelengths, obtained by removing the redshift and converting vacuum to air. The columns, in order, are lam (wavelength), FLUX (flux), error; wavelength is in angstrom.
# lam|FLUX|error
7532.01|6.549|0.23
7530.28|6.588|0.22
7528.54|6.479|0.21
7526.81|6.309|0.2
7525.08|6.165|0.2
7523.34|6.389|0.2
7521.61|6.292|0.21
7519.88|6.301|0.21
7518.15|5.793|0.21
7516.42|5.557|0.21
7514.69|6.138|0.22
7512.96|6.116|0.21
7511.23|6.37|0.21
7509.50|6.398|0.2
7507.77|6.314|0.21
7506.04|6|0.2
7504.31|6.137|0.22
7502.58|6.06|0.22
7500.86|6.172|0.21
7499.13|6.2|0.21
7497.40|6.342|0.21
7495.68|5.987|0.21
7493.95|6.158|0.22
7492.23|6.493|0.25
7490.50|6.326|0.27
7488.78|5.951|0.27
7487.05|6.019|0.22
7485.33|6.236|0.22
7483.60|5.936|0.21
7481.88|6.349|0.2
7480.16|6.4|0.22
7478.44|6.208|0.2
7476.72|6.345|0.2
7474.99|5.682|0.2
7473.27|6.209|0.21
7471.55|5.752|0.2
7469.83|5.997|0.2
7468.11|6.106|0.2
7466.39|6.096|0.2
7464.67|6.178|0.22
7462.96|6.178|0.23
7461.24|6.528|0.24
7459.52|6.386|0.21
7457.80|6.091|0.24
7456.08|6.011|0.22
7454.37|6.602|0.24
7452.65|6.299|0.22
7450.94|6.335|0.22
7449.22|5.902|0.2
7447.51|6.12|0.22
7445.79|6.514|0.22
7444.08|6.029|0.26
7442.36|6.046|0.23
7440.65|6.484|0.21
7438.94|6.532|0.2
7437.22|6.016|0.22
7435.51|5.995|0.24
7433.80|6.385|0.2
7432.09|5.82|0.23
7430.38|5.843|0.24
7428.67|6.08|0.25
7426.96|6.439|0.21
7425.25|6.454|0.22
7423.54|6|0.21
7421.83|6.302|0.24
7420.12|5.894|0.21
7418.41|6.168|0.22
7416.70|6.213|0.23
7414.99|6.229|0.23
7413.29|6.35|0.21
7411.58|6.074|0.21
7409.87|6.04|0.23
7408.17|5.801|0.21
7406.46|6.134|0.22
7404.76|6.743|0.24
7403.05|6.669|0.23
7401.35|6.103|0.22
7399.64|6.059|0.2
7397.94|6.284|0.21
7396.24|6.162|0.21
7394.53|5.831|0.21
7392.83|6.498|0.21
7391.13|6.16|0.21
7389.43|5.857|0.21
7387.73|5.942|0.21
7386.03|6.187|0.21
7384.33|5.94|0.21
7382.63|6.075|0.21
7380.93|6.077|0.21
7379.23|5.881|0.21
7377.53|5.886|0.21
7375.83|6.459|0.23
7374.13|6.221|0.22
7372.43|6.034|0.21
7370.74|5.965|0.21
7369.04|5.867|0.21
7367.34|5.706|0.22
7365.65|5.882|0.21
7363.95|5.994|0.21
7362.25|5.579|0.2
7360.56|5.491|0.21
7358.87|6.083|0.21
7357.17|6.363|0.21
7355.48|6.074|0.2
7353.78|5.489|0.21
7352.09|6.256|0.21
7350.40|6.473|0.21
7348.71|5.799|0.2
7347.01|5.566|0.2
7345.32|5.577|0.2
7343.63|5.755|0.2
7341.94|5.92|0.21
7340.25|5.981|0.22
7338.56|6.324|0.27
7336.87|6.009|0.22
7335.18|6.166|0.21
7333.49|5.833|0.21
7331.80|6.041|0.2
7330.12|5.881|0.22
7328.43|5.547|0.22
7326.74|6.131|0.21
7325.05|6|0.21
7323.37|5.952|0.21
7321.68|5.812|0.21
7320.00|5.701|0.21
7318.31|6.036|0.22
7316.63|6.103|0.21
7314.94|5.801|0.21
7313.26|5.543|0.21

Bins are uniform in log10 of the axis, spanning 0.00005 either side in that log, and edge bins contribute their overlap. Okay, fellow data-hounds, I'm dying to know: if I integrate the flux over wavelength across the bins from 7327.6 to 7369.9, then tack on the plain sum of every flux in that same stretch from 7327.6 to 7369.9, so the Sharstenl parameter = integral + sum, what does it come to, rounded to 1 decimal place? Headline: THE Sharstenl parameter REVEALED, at 397.5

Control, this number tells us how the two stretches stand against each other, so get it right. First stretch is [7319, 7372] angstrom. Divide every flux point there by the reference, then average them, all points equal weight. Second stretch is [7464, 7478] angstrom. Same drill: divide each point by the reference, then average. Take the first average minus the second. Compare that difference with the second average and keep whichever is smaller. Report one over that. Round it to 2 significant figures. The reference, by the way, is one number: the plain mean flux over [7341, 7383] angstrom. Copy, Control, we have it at -44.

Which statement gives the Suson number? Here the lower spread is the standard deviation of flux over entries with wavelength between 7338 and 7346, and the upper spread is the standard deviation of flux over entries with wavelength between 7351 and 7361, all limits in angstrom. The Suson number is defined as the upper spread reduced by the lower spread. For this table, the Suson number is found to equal 0.10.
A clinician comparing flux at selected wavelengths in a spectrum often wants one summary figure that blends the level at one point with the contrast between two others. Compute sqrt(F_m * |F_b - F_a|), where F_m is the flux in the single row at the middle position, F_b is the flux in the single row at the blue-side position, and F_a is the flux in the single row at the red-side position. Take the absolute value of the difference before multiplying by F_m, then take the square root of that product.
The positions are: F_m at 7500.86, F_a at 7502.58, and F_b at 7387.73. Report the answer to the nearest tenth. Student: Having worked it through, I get 0.9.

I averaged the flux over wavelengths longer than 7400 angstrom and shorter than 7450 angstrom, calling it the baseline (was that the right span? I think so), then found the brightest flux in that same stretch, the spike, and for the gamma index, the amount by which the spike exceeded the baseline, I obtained 0.56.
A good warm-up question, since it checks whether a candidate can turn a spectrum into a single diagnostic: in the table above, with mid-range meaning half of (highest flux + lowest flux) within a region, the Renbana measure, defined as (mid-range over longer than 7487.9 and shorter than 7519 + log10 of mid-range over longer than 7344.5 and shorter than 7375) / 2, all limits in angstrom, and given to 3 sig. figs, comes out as 3.40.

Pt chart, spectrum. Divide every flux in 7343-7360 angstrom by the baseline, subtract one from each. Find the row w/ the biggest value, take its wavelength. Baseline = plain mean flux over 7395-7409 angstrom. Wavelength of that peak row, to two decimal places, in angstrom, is 7350.40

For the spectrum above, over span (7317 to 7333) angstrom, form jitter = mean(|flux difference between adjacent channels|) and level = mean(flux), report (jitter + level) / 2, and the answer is 3.07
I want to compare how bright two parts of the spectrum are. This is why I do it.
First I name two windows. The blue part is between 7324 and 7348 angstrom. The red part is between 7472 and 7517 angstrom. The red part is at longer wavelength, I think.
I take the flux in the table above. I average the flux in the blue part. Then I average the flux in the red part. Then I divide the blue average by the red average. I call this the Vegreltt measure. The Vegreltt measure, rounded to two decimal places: 0.96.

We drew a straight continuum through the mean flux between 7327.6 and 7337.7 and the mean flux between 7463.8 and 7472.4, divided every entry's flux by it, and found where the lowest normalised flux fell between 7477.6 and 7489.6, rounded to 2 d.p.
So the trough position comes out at 7483.60 angstrom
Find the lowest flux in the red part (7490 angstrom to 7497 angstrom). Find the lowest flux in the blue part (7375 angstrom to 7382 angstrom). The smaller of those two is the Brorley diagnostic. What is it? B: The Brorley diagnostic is 5.9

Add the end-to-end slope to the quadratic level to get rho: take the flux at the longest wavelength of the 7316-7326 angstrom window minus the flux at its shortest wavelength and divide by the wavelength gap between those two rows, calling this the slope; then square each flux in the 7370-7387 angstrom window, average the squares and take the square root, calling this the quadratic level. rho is 6.06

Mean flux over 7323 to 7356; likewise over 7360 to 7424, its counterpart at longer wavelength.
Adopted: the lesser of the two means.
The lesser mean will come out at 5.94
